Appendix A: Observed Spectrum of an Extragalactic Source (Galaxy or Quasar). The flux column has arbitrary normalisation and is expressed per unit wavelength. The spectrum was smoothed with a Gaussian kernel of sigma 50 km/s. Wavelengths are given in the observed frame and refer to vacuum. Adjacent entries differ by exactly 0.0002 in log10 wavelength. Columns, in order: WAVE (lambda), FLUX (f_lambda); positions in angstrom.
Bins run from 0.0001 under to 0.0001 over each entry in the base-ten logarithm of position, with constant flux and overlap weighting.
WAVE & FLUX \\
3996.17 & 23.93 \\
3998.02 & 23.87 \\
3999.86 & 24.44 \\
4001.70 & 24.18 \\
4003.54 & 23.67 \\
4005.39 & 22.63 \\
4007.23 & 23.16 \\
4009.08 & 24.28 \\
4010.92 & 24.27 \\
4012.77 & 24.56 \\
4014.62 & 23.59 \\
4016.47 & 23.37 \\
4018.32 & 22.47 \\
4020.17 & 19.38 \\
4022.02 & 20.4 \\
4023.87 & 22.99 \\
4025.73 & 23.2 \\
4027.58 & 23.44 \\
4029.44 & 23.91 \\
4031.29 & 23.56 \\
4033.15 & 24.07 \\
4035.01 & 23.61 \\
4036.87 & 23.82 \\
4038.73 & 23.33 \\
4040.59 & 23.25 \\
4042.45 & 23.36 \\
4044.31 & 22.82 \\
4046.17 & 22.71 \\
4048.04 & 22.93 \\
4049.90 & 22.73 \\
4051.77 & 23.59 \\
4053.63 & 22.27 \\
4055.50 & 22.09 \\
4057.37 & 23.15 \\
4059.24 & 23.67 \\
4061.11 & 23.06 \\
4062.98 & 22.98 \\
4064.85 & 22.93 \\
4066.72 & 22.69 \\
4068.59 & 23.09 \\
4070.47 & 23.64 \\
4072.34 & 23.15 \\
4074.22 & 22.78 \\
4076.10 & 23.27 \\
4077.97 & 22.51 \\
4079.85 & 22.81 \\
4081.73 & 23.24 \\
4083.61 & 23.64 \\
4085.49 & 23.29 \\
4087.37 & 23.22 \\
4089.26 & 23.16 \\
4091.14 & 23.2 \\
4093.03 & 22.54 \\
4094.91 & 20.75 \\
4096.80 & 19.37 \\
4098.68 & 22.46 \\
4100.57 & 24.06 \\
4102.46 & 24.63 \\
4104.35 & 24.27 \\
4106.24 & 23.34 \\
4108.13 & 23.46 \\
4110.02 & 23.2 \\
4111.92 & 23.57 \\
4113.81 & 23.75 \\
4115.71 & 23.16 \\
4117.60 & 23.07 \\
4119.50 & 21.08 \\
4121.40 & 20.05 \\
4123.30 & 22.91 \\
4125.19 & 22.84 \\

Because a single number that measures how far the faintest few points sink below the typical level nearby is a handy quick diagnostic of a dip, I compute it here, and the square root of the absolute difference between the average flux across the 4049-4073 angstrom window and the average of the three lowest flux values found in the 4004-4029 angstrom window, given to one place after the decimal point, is 1.5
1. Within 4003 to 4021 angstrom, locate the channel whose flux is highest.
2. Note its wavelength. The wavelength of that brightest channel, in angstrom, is 4012.77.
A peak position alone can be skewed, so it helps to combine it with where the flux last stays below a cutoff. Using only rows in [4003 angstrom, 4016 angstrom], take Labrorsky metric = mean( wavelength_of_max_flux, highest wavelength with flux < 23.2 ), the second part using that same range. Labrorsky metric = 4010.0 angstrom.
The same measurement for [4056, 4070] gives 4063.9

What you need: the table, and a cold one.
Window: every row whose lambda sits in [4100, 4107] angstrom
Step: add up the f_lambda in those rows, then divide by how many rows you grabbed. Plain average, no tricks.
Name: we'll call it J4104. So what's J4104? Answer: 24.1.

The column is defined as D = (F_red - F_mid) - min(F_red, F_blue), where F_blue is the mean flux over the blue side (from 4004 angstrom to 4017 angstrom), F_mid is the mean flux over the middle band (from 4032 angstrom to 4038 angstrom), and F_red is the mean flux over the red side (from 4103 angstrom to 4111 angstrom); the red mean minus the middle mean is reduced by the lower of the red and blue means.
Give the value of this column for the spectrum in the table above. -23.8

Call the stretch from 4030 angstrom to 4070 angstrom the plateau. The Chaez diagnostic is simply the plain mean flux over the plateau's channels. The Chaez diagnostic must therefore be 23.1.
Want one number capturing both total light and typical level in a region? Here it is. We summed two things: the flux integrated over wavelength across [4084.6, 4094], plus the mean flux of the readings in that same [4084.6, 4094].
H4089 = 240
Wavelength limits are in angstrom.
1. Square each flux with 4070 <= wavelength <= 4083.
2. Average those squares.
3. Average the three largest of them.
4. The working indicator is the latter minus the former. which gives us 15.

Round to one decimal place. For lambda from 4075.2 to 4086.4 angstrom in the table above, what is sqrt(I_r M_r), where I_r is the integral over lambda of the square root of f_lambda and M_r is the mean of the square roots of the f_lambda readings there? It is 16.1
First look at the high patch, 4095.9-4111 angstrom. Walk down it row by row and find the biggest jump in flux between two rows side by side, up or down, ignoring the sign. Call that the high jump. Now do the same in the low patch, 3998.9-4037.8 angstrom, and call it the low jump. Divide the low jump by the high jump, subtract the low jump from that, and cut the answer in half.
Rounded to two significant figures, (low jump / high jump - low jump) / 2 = -1.0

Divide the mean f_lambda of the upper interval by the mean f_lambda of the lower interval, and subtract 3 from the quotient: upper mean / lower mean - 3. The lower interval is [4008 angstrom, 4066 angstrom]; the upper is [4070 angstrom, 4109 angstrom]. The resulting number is -2.00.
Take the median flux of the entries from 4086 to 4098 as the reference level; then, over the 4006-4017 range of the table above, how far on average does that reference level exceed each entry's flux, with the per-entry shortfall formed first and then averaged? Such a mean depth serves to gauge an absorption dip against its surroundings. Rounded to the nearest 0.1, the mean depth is -1.0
